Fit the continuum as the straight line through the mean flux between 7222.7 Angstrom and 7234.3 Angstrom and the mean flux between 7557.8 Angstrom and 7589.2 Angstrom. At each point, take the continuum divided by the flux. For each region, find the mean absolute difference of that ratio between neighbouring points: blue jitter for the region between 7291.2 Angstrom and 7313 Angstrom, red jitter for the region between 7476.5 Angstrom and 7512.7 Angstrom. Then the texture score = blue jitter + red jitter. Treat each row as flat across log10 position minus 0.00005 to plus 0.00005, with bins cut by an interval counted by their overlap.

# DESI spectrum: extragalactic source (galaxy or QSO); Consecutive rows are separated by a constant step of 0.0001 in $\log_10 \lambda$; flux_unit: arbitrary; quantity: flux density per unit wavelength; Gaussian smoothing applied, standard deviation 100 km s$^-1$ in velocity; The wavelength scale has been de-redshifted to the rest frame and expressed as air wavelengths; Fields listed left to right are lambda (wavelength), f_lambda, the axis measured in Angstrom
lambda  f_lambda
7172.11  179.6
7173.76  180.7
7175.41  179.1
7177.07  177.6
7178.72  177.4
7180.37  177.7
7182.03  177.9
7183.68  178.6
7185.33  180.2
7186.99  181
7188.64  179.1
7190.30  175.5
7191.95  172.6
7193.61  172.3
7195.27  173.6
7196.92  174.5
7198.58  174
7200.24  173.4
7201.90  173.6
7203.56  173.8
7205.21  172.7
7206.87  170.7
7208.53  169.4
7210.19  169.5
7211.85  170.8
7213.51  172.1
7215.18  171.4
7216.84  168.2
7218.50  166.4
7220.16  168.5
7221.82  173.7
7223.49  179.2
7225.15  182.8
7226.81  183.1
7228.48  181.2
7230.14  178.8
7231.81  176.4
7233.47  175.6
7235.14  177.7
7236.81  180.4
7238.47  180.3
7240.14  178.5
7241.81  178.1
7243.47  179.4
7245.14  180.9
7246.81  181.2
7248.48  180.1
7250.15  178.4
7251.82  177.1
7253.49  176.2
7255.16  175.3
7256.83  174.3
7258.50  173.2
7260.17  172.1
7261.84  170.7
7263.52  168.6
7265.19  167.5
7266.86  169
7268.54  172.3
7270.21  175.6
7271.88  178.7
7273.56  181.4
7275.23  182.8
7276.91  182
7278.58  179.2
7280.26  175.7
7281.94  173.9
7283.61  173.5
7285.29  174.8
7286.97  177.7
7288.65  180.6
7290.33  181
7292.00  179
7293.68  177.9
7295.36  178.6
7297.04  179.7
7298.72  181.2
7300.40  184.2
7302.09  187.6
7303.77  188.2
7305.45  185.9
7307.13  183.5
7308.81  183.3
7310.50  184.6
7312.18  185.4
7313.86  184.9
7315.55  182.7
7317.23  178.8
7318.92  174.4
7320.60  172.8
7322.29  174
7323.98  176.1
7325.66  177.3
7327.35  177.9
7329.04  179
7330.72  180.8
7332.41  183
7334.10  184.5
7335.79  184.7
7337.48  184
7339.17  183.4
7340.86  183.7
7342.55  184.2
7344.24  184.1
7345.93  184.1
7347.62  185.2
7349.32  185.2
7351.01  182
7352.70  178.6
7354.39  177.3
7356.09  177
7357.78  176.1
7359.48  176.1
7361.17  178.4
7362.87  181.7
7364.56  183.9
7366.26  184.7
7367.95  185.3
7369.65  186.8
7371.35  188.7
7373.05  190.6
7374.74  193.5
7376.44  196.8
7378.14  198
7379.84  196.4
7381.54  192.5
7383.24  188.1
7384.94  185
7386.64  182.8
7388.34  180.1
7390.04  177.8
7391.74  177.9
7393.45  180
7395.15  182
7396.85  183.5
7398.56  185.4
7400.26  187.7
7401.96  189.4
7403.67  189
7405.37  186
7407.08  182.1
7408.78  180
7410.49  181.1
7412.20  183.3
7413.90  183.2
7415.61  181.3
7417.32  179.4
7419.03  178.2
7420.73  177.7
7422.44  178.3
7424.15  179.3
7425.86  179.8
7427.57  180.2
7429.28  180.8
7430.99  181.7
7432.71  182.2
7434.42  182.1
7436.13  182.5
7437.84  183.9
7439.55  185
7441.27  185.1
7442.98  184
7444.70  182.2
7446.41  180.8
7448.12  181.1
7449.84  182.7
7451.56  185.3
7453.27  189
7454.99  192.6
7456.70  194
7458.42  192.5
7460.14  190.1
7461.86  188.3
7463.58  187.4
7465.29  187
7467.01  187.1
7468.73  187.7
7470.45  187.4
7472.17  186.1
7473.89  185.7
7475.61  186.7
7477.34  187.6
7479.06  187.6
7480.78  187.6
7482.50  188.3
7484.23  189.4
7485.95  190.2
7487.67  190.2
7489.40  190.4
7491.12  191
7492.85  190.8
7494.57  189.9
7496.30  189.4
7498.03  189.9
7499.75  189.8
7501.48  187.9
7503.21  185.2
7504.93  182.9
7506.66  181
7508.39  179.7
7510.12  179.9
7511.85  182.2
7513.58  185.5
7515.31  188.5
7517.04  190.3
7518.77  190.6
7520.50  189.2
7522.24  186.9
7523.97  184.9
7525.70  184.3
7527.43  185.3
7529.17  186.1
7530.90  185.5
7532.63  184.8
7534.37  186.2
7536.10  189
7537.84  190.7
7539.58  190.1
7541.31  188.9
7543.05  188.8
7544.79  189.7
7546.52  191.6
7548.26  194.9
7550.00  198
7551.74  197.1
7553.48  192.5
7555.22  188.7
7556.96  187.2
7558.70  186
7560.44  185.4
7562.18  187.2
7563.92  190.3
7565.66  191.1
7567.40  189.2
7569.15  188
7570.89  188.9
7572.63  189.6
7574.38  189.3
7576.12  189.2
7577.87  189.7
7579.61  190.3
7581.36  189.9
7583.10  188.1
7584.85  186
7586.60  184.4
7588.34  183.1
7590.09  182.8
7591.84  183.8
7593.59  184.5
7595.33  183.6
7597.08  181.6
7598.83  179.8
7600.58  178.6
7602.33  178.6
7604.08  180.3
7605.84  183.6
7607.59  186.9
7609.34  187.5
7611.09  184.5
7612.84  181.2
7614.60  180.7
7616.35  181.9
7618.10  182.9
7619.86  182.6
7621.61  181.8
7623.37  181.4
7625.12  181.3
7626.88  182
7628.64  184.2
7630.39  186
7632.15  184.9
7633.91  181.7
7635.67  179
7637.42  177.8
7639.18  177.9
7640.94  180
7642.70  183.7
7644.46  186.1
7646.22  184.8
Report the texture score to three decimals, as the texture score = 0.013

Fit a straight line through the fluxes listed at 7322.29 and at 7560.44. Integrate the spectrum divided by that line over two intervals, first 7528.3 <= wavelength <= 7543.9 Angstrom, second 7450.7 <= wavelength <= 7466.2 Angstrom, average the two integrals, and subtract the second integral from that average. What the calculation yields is -0.2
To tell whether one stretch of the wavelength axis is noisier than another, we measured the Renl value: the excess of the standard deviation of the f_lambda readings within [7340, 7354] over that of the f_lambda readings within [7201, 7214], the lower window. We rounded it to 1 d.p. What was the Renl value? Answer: 0.4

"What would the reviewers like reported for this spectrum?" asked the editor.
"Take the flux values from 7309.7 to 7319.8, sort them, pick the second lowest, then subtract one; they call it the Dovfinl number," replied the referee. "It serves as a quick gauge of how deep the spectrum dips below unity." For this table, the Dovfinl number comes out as 178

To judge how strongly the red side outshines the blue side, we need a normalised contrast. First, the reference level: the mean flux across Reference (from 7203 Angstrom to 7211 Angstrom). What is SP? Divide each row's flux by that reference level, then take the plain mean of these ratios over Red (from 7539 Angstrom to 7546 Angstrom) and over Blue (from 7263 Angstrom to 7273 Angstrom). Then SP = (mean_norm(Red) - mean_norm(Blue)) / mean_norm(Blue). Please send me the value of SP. 0.10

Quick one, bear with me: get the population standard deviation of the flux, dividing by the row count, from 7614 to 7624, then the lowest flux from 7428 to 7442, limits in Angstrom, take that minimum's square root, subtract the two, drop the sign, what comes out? 12.7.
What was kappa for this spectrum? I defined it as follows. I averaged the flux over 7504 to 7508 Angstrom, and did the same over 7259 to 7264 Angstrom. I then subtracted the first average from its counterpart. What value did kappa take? -11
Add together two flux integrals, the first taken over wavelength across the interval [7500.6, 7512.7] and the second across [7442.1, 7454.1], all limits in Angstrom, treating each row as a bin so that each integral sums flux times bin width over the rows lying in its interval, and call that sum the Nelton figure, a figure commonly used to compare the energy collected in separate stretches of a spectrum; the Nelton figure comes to 4414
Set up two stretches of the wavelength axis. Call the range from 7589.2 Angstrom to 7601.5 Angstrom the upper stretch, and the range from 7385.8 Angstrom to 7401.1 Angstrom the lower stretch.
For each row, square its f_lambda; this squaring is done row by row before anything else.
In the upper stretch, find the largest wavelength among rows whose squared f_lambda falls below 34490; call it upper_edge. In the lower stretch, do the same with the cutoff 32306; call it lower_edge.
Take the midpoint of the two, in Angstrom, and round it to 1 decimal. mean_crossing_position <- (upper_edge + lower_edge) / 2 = 7496.2 Angstrom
